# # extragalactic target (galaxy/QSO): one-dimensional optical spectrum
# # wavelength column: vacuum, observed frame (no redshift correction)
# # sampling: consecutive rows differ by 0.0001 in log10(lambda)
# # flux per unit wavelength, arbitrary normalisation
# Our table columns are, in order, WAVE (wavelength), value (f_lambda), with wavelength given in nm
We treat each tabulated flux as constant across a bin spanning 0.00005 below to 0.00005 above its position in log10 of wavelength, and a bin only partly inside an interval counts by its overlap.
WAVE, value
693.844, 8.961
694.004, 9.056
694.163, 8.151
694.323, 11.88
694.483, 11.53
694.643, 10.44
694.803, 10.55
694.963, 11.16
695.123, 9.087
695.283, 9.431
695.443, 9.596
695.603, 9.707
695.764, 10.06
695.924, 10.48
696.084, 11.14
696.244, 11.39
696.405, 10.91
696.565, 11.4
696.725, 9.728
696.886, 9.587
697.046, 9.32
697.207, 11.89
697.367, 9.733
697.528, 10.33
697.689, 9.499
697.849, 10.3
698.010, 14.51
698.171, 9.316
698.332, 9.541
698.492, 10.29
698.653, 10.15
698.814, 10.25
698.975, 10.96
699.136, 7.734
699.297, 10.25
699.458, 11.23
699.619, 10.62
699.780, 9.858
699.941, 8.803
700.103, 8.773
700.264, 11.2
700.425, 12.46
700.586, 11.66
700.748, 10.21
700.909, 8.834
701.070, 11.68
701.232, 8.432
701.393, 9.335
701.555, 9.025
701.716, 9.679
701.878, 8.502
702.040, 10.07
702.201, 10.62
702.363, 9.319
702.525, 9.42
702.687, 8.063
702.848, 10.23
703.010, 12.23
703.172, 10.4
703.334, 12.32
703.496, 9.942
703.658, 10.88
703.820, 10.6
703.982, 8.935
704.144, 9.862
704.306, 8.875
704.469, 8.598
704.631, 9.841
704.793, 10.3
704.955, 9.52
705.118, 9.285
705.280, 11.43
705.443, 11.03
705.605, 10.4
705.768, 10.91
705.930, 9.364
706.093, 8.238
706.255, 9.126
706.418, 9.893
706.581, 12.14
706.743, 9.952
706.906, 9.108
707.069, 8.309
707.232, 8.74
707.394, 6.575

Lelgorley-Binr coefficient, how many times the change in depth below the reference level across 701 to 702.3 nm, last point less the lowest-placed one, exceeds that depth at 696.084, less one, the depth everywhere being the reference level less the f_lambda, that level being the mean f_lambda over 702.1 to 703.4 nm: -2.3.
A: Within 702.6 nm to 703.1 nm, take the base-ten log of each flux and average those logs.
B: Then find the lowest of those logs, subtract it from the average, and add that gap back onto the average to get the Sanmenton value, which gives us 1.10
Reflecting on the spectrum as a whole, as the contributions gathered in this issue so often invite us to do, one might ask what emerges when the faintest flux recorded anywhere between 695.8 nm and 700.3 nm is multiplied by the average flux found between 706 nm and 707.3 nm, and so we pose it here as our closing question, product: 73.0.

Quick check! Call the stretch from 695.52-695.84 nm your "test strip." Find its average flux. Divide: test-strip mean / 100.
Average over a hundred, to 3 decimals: 0.099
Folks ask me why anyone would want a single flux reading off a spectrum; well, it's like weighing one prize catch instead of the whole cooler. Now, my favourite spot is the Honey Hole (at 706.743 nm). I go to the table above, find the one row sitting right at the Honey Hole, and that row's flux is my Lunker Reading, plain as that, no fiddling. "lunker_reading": 9.952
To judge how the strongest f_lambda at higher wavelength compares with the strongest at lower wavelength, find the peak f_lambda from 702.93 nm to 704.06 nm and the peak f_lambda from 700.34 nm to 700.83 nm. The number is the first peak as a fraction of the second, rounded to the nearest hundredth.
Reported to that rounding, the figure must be 0.99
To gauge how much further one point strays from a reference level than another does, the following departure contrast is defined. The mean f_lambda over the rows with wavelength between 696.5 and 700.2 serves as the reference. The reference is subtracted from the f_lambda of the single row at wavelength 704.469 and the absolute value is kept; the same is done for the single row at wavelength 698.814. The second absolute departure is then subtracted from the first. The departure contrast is 1.5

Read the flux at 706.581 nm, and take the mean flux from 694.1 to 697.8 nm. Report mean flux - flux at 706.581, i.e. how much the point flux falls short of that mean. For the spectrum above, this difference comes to -1.8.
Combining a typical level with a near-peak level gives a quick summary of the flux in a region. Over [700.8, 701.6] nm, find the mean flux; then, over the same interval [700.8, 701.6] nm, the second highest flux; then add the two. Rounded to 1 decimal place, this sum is 18.8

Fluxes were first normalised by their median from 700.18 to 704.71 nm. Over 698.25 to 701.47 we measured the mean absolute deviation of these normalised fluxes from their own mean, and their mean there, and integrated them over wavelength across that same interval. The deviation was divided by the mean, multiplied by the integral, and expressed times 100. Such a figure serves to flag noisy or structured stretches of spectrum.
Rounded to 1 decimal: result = 31.2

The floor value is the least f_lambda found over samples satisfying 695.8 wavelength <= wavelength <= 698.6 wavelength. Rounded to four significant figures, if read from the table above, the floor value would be 9.316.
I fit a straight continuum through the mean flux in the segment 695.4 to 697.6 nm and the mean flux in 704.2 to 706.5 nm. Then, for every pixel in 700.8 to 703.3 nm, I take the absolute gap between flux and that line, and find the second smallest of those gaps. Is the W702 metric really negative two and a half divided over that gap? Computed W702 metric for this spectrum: -9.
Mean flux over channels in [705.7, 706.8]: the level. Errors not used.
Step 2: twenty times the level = 199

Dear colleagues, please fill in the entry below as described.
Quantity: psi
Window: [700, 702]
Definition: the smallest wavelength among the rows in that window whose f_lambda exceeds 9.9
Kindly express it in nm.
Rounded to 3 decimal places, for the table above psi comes 700.264 nm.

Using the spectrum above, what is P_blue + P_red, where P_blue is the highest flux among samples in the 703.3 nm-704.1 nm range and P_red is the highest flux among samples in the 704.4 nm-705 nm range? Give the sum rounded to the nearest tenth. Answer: 22.6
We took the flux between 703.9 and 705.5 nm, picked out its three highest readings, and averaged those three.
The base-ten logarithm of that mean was 1.038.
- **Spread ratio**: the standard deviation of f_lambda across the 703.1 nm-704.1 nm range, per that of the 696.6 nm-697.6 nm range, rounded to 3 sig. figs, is 1.19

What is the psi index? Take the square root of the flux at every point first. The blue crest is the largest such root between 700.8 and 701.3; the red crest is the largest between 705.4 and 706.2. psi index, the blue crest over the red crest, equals 1.03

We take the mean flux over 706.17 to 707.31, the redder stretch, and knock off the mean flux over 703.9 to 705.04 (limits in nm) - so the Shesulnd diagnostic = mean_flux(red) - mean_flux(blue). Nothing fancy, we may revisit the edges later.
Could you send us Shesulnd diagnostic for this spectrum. 0.19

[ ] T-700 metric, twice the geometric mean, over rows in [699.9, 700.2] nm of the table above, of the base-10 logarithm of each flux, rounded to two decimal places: 1.89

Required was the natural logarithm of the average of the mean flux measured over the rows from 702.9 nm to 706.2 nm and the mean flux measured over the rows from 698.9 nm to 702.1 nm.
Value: 2.31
